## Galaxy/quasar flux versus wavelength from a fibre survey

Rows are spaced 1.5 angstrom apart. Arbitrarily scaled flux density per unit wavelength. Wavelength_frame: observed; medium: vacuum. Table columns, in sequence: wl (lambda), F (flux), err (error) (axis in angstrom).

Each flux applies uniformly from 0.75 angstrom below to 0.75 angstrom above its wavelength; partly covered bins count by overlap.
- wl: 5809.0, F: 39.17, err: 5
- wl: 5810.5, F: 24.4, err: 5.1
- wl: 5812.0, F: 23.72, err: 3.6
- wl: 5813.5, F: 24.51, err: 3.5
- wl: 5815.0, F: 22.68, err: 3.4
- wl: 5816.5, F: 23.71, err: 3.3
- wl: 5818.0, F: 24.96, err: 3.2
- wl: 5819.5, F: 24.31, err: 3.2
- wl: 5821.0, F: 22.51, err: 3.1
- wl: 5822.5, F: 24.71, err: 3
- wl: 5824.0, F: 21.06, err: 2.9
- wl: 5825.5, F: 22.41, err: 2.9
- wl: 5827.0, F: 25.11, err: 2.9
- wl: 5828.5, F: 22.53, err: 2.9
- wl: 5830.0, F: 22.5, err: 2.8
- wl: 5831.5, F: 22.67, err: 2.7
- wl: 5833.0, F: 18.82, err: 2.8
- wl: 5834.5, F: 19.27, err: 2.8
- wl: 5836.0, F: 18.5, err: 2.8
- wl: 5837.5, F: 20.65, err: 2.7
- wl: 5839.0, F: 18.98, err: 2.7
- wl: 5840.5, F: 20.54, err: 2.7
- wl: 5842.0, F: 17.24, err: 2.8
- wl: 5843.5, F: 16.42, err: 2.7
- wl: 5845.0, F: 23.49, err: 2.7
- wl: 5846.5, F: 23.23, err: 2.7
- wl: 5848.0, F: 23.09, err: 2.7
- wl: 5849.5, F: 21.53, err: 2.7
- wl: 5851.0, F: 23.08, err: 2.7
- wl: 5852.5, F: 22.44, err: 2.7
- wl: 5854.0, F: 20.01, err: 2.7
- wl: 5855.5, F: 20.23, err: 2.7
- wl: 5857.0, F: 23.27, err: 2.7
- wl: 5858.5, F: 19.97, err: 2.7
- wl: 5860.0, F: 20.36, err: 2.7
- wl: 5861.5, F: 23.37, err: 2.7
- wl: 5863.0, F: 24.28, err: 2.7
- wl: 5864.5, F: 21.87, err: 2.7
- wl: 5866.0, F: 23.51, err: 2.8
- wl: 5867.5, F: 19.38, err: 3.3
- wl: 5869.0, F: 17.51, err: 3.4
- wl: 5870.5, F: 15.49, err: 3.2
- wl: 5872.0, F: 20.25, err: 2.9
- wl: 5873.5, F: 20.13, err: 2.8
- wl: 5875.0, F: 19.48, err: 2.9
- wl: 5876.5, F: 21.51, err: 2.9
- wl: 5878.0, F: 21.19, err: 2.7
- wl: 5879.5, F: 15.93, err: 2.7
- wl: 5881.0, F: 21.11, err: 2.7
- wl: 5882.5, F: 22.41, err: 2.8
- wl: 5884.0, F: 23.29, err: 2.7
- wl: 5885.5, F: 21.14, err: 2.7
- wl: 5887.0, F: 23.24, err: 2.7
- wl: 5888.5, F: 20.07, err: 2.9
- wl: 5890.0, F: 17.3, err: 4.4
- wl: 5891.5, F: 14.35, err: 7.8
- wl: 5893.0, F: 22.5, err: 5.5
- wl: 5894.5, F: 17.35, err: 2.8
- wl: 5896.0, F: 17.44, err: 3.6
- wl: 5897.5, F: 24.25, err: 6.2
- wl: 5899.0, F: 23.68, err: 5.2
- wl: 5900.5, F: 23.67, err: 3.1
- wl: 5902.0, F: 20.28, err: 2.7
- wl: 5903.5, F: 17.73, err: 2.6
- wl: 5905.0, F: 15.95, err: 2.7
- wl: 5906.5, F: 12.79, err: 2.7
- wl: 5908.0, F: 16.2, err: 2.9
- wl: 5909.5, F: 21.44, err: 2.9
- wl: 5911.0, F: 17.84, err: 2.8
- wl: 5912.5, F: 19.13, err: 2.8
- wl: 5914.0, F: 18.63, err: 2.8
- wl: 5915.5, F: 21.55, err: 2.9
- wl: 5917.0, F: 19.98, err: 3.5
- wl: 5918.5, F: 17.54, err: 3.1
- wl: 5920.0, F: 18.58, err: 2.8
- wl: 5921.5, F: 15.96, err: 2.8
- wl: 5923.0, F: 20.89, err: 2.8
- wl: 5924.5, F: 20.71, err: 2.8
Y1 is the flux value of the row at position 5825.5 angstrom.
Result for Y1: 22.41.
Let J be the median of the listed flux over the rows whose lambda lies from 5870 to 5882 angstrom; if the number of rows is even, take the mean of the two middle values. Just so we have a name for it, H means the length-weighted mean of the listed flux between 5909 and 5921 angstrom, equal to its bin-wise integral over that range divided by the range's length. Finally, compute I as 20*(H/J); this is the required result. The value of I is 19.0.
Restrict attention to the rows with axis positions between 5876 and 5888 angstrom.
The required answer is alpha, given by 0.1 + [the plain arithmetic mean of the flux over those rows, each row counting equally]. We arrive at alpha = 21.3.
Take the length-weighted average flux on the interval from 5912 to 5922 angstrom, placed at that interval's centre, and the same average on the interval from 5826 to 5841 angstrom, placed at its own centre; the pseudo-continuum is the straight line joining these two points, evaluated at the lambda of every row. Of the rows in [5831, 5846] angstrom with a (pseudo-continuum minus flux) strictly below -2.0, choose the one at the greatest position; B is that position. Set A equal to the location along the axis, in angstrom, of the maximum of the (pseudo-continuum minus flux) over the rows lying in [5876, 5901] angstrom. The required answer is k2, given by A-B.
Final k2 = 46.5 angstrom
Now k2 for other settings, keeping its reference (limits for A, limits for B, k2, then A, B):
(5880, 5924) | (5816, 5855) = 55.5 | 5906.5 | 5851.0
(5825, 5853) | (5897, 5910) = -66.0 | 5843.5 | 5909.5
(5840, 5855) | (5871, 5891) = -43.5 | 5843.5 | 5887.0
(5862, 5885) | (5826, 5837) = 43.5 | 5870.5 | 5827.0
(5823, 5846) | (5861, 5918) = -72.0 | 5843.5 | 5915.5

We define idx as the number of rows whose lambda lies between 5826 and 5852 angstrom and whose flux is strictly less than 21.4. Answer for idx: 8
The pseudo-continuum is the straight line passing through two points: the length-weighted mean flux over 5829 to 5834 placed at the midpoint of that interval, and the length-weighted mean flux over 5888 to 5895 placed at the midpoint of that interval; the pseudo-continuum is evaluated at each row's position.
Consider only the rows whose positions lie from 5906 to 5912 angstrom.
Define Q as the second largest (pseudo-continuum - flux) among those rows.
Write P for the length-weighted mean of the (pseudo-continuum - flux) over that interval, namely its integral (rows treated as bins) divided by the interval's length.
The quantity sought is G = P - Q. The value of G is -1.2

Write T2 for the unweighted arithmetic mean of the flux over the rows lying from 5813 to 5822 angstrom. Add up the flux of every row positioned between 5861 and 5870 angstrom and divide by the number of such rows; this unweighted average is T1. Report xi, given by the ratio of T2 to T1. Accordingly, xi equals 1.10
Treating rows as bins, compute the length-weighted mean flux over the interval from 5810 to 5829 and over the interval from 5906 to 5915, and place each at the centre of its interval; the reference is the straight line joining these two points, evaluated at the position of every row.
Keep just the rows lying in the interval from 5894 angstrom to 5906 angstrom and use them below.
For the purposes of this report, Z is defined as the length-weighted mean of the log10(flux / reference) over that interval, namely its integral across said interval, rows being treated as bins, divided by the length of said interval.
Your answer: 0.03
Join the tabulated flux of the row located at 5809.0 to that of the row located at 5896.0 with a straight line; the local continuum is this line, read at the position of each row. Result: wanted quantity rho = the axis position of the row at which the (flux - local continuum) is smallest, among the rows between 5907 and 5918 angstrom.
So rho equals 5908.0 angstrom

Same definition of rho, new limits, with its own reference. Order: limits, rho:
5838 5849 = 5843.5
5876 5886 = 5879.5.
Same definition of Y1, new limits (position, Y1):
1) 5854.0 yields 20.01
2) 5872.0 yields 20.25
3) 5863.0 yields 24.28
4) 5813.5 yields 24.51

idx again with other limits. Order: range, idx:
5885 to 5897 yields 6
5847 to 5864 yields 4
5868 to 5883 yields 8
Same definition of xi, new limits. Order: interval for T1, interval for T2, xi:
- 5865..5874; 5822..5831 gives 1.19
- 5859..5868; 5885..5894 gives 0.89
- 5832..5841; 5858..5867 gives 1.14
